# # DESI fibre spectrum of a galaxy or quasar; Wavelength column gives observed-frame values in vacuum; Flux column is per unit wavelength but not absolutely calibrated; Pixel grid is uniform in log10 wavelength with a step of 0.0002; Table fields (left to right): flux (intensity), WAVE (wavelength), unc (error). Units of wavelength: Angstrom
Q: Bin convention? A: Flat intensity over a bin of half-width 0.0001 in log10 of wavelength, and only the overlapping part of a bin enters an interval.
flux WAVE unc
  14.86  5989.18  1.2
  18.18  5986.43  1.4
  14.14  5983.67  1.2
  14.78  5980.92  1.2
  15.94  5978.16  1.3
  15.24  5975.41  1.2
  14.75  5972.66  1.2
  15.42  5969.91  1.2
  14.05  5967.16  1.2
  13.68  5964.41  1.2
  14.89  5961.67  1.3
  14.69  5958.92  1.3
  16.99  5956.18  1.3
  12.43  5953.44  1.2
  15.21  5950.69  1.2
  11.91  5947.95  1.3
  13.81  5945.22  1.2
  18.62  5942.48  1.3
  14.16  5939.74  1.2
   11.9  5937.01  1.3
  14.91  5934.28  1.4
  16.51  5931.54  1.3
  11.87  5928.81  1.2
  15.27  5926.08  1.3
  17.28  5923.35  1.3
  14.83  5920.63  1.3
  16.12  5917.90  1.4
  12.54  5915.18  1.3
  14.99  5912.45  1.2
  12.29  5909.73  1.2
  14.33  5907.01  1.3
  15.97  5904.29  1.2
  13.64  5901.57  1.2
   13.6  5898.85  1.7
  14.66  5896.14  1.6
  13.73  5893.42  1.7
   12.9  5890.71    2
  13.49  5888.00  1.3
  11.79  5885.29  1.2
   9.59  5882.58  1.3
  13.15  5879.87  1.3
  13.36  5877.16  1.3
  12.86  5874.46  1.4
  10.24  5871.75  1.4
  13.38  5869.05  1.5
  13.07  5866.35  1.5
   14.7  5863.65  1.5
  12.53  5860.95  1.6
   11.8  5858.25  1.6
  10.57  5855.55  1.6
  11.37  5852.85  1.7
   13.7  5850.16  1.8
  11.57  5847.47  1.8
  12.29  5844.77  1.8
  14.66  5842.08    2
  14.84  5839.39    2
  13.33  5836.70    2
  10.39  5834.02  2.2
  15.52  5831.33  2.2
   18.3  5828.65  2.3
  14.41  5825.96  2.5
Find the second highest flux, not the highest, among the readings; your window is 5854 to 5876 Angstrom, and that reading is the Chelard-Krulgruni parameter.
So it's 13.38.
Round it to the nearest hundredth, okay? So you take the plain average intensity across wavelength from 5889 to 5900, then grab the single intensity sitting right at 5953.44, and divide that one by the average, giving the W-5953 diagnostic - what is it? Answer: 0.91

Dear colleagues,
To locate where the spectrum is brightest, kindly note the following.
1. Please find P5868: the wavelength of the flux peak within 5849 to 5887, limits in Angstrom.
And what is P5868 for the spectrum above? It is 5863.65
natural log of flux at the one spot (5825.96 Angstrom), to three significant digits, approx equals 2.67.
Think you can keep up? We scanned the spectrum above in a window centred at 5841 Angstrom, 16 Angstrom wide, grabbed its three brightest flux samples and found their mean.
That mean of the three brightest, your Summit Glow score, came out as 14.3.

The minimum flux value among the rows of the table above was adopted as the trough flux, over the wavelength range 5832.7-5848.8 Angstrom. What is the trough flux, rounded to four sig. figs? 10.39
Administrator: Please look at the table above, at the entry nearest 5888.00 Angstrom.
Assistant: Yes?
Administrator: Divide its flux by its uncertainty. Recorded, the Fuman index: 10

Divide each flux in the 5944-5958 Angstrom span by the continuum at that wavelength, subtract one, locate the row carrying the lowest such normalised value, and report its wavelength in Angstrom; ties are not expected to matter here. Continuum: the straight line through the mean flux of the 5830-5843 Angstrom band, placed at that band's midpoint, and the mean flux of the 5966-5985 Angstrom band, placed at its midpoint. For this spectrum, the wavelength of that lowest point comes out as 5947.95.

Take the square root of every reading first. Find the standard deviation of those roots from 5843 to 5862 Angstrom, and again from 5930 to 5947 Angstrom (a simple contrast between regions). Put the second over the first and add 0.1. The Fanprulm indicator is 2.2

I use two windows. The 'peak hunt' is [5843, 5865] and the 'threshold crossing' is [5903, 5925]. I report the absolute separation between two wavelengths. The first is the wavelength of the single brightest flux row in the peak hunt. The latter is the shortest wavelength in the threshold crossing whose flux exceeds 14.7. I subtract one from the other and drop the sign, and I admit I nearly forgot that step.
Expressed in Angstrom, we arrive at 40.6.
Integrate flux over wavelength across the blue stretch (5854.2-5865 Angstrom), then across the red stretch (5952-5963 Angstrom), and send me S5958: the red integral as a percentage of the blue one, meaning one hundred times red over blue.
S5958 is 121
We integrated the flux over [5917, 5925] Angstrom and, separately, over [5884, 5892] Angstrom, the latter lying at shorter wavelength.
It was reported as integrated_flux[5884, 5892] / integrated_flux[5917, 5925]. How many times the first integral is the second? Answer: 0.79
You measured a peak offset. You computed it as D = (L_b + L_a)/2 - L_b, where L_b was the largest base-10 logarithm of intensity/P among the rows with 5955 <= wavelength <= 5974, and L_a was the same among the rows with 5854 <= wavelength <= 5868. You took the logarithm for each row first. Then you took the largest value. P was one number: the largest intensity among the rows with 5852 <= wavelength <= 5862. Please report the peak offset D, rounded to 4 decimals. -0.0314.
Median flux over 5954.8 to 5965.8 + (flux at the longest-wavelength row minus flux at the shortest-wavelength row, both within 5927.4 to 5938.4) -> 14.8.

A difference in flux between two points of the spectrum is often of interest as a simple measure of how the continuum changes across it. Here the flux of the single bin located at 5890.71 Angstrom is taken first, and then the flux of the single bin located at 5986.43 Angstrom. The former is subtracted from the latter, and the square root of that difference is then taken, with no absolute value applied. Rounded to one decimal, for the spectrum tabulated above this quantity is 2.3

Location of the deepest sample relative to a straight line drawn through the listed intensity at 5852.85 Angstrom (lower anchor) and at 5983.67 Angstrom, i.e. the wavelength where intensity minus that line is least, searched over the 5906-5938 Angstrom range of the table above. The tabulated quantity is 5937.01 Angstrom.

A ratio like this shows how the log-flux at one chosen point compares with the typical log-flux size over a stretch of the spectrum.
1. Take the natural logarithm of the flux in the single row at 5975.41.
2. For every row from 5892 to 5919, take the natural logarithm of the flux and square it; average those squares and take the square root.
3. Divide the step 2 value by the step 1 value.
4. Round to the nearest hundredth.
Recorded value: 0.97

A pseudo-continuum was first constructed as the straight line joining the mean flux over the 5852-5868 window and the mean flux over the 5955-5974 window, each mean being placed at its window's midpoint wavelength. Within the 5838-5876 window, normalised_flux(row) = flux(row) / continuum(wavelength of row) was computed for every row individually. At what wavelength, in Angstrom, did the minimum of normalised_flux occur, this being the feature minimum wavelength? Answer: 5871.75 Angstrom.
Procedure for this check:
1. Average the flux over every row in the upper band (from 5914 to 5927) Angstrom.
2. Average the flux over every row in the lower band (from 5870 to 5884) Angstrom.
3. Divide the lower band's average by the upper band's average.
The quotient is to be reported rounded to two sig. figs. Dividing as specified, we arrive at 0.78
